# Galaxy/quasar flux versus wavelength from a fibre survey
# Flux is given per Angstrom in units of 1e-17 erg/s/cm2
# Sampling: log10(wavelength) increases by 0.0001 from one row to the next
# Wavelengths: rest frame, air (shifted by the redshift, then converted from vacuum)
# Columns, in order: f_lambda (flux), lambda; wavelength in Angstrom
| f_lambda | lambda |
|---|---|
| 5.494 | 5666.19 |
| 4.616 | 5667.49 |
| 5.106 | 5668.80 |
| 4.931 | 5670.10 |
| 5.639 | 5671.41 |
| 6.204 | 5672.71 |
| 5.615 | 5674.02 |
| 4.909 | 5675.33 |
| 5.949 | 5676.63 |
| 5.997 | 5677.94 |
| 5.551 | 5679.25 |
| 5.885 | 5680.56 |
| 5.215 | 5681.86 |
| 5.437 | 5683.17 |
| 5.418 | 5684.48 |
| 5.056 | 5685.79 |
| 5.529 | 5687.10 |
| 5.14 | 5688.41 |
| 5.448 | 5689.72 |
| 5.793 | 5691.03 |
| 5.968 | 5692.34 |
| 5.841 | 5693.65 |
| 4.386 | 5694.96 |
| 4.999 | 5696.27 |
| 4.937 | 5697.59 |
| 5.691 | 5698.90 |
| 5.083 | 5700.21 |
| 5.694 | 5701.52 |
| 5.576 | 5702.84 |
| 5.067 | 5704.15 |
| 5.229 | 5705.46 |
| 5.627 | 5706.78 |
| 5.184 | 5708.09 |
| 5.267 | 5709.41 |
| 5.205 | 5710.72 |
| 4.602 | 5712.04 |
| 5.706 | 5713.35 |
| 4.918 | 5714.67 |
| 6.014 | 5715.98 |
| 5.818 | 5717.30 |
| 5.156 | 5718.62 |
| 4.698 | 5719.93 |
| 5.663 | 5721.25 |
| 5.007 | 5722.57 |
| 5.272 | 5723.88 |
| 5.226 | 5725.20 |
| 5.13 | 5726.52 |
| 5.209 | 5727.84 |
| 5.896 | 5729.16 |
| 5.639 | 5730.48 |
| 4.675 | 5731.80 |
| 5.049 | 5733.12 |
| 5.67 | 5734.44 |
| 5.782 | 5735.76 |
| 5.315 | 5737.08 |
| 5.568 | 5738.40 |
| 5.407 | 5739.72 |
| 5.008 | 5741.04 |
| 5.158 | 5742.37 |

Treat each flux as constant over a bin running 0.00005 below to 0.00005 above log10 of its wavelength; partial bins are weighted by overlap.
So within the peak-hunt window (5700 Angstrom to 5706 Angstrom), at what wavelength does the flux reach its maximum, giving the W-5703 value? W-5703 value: 5701.52 Angstrom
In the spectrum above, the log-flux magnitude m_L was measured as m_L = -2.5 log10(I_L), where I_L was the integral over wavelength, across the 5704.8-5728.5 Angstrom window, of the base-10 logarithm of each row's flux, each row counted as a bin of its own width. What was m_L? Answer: -3.08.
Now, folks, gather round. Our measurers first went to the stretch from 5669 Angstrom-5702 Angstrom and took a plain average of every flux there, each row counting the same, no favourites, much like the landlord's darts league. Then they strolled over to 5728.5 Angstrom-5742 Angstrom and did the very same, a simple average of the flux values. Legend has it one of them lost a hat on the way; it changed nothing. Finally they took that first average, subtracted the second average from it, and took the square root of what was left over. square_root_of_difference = 0.23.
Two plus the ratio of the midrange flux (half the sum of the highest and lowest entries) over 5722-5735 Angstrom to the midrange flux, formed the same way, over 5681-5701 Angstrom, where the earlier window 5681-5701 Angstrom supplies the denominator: 3.02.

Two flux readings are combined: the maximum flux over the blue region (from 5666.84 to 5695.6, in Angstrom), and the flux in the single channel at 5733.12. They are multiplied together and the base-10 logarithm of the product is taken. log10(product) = 1.50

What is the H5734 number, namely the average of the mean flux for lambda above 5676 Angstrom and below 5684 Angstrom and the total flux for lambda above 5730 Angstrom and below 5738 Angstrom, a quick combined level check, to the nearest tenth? 18.9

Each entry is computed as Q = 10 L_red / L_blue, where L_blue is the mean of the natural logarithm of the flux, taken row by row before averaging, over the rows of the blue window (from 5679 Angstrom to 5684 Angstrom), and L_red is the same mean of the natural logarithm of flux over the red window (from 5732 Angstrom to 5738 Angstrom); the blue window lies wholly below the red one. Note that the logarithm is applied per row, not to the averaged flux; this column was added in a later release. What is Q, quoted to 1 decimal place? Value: 9.9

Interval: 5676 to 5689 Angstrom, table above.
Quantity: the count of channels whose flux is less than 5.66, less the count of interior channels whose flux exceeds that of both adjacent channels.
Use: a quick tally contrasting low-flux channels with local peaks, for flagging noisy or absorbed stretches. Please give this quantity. 3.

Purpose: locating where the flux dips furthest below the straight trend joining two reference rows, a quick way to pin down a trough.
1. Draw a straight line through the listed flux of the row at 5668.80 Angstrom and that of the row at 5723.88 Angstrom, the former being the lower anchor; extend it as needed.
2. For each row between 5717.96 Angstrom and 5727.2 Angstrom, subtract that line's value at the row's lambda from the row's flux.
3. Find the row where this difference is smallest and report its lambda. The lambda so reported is 5719.93 Angstrom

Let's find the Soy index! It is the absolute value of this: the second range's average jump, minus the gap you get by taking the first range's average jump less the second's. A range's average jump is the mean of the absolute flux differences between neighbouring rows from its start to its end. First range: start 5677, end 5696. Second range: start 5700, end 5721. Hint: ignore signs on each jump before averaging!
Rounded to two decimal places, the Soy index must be 0.56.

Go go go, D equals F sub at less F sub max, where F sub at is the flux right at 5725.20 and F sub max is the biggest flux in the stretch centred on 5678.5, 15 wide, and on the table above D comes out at -0.978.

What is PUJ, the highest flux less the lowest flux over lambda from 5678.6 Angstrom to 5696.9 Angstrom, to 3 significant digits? 1.58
